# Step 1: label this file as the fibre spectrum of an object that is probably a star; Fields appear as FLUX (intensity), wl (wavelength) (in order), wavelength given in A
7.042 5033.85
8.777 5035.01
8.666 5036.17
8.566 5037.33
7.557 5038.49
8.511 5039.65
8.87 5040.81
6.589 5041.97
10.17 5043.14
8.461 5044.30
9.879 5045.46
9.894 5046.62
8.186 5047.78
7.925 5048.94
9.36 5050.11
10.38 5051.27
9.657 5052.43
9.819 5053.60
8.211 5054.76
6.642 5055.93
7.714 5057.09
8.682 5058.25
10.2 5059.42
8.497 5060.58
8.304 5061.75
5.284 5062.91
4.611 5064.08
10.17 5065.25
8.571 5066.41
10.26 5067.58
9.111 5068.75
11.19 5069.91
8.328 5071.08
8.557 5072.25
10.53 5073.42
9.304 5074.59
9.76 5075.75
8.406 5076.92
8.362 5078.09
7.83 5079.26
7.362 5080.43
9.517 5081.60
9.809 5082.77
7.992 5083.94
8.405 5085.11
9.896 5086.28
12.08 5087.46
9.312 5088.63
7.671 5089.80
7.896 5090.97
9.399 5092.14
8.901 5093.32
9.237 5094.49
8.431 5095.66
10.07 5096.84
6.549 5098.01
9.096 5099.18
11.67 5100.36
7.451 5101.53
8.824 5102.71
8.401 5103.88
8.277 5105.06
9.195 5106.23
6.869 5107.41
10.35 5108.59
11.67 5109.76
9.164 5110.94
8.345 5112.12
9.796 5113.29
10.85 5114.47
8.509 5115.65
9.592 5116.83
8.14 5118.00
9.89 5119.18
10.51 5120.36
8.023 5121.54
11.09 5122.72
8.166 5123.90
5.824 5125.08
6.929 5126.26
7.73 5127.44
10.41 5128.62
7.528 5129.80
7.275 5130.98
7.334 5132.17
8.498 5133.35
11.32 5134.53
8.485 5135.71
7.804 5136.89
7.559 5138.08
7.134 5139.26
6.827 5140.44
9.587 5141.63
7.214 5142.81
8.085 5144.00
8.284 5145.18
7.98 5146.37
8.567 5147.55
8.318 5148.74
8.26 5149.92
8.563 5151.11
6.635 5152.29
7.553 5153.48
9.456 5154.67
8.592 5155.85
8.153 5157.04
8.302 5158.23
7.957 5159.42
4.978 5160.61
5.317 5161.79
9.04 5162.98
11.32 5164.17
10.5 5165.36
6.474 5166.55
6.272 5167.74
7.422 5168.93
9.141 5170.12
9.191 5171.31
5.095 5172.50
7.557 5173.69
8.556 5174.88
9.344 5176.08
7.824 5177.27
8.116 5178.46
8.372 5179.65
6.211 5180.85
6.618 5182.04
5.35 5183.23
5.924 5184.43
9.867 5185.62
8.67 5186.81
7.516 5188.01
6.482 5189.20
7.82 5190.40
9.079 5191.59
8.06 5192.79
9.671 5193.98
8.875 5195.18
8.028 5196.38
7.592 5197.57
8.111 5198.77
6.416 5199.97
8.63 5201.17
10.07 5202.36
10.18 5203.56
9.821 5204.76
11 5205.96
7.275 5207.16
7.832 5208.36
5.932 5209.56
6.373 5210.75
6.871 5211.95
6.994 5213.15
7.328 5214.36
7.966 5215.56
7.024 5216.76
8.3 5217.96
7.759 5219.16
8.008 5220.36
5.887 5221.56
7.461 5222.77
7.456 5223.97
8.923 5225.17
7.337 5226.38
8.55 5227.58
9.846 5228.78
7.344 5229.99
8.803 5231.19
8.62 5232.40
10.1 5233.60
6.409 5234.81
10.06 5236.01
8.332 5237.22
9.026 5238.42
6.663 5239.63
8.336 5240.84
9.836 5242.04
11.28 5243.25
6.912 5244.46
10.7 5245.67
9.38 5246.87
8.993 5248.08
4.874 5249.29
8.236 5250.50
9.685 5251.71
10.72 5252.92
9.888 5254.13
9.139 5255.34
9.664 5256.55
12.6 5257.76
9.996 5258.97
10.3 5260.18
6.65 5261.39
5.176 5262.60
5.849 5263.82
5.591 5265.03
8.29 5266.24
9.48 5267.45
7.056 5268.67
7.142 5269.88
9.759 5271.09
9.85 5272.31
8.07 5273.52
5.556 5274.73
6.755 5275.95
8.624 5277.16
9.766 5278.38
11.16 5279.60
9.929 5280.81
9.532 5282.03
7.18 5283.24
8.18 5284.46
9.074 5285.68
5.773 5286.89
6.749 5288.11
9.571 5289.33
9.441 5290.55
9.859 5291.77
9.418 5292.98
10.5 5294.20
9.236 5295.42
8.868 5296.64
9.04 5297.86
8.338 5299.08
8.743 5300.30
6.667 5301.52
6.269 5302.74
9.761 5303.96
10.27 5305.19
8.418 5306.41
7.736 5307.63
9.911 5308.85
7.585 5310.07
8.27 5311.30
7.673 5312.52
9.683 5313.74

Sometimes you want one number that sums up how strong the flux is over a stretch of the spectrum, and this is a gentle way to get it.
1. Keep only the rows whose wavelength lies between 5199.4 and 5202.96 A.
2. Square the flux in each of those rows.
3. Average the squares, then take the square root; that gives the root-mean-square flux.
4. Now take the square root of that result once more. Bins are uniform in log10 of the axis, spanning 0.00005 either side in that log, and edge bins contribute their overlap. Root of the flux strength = 2.92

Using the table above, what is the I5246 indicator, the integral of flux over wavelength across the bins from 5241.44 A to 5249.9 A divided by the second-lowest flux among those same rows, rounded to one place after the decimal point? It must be 10.8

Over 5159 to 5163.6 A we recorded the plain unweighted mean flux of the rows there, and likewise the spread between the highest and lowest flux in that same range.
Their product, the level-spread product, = 28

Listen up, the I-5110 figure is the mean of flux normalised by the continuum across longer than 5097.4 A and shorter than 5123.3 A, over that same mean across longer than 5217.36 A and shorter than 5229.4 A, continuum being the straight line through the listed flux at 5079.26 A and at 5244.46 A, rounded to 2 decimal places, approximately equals 1.06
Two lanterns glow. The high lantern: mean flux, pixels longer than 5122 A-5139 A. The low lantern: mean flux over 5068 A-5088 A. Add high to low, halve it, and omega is 8.7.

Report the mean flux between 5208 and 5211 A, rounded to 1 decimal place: 6.7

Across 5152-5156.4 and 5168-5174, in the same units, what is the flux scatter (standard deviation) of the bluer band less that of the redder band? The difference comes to -0.4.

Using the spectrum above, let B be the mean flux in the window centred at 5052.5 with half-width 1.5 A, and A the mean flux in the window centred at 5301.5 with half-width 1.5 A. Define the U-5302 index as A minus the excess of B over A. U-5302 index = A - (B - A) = 4.5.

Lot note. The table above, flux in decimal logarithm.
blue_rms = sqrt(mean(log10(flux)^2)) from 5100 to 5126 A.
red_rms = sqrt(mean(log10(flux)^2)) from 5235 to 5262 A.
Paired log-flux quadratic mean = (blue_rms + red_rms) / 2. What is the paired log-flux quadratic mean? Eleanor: 0.957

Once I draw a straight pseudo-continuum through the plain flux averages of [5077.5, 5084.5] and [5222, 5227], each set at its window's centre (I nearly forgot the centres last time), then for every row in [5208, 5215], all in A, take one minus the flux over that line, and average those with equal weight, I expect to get 0.12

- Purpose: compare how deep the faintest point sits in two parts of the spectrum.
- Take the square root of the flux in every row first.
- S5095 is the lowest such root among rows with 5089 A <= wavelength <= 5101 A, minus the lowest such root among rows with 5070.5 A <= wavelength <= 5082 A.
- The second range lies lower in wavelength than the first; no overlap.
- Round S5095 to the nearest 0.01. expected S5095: -0.15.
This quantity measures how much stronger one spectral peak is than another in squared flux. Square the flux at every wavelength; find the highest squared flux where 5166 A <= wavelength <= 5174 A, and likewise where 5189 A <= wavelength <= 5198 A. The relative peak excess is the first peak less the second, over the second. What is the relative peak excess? -0.10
